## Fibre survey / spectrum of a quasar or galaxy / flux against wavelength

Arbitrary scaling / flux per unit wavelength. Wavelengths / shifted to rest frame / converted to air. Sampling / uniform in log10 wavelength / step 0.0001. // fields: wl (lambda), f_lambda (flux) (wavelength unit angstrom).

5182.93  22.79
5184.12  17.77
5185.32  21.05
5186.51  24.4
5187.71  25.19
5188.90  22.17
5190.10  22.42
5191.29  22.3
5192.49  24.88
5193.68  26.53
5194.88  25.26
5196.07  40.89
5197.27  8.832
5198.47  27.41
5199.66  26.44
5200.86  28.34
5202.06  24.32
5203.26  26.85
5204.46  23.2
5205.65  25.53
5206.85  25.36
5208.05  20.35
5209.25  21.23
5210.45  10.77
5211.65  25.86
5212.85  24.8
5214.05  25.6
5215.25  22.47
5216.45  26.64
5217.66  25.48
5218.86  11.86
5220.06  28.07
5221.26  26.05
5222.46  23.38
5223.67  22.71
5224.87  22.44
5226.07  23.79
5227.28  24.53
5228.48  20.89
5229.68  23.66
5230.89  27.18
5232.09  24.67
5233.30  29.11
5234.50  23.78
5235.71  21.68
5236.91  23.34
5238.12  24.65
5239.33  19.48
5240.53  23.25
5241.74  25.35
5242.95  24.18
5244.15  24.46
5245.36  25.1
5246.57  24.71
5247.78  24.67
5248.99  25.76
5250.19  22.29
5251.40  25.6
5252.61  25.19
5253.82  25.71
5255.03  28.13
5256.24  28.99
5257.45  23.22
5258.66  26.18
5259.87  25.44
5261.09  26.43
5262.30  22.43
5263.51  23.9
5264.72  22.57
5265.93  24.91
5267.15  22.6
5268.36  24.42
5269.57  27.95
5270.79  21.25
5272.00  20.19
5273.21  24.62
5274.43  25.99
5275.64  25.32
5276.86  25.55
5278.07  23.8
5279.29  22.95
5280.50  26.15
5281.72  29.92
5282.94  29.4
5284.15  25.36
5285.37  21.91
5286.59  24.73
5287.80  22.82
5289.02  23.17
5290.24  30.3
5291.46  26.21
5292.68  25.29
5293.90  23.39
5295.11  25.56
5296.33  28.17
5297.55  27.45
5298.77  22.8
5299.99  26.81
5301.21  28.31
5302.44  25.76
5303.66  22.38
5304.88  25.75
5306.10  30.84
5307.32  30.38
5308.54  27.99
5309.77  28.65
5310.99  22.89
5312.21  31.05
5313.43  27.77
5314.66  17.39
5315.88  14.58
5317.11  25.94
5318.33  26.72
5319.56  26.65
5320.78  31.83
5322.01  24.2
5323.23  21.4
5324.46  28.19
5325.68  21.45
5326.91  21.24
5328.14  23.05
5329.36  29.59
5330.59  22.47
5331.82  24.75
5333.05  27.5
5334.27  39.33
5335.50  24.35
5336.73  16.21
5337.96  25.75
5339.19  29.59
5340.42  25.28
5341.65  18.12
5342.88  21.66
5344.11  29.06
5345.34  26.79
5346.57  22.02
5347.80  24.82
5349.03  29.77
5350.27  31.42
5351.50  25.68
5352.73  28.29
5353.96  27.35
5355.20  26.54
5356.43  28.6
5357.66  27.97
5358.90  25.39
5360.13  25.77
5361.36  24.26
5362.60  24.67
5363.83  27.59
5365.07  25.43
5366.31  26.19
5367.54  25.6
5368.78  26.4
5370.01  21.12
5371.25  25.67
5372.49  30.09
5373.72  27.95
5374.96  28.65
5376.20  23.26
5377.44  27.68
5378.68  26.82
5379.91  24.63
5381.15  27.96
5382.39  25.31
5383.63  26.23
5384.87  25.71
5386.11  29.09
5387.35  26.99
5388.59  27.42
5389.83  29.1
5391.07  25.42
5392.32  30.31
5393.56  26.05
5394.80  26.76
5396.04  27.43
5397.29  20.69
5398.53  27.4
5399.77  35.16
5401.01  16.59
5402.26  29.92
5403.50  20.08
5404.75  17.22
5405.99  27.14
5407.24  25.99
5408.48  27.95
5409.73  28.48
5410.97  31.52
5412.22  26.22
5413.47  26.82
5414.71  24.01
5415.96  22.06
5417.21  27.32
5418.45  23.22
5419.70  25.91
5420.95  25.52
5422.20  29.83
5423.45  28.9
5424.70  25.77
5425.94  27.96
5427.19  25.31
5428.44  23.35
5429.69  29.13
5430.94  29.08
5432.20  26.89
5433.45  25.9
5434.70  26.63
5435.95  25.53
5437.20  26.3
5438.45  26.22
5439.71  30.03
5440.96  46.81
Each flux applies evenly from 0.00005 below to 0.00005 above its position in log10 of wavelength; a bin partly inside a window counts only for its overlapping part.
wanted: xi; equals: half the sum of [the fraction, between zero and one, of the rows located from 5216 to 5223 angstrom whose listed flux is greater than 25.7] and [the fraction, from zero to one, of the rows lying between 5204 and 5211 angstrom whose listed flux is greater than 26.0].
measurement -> 0.25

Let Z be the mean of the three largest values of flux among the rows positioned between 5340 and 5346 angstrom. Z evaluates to 27.0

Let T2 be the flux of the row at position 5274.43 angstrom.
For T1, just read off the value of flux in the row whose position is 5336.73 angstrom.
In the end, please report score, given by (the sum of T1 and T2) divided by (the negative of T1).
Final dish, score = -2.60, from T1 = 16.21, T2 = 25.99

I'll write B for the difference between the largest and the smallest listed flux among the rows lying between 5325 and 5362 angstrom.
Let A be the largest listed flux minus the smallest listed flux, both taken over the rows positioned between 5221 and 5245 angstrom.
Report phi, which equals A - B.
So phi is -13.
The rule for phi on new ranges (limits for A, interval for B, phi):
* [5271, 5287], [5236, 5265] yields 0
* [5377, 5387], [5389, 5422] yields -14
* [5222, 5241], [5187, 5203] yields -22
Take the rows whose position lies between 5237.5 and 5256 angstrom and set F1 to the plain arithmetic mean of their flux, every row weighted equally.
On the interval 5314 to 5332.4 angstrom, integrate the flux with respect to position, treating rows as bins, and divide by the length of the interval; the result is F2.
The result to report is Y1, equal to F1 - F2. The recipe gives 0.6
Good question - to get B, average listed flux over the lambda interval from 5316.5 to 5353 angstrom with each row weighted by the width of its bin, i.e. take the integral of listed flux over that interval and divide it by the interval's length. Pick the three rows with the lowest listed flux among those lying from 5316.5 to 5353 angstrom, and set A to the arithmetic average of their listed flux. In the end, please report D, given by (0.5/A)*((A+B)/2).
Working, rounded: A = 18.5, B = 25.7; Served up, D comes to 0.60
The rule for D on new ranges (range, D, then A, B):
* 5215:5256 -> 0.60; 17.4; 24.2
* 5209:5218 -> 0.56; 18.2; 22.8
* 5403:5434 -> 0.58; 19.8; 26.1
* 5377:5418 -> 0.62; 18.0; 26.3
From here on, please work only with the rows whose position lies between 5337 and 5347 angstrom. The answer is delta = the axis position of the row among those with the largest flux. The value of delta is 5339.19 angstrom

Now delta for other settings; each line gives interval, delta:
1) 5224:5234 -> 5233.30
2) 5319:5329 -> 5320.78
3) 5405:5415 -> 5410.97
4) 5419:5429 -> 5422.20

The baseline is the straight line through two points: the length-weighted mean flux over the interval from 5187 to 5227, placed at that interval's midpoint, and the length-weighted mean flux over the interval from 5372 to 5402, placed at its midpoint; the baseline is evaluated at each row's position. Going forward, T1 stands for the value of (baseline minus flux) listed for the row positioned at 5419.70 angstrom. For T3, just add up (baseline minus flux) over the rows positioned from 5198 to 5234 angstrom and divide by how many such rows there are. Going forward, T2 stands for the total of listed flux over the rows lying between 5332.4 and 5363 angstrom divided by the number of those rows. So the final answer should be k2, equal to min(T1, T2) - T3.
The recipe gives 1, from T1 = 1.4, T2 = 26.2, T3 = 0.0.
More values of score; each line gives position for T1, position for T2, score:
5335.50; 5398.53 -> -2.13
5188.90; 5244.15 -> -2.10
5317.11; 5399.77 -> -2.36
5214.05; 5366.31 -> -2.02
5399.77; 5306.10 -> -1.88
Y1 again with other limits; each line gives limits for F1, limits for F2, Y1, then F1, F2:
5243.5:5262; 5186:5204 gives 0.4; 25.5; 25.1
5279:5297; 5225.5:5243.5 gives 1.7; 25.7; 24.0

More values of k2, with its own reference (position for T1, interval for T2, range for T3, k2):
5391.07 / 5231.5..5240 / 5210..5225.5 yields 0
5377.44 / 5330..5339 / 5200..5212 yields -2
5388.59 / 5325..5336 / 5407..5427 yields -1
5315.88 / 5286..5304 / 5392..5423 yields 10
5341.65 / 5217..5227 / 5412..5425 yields 7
